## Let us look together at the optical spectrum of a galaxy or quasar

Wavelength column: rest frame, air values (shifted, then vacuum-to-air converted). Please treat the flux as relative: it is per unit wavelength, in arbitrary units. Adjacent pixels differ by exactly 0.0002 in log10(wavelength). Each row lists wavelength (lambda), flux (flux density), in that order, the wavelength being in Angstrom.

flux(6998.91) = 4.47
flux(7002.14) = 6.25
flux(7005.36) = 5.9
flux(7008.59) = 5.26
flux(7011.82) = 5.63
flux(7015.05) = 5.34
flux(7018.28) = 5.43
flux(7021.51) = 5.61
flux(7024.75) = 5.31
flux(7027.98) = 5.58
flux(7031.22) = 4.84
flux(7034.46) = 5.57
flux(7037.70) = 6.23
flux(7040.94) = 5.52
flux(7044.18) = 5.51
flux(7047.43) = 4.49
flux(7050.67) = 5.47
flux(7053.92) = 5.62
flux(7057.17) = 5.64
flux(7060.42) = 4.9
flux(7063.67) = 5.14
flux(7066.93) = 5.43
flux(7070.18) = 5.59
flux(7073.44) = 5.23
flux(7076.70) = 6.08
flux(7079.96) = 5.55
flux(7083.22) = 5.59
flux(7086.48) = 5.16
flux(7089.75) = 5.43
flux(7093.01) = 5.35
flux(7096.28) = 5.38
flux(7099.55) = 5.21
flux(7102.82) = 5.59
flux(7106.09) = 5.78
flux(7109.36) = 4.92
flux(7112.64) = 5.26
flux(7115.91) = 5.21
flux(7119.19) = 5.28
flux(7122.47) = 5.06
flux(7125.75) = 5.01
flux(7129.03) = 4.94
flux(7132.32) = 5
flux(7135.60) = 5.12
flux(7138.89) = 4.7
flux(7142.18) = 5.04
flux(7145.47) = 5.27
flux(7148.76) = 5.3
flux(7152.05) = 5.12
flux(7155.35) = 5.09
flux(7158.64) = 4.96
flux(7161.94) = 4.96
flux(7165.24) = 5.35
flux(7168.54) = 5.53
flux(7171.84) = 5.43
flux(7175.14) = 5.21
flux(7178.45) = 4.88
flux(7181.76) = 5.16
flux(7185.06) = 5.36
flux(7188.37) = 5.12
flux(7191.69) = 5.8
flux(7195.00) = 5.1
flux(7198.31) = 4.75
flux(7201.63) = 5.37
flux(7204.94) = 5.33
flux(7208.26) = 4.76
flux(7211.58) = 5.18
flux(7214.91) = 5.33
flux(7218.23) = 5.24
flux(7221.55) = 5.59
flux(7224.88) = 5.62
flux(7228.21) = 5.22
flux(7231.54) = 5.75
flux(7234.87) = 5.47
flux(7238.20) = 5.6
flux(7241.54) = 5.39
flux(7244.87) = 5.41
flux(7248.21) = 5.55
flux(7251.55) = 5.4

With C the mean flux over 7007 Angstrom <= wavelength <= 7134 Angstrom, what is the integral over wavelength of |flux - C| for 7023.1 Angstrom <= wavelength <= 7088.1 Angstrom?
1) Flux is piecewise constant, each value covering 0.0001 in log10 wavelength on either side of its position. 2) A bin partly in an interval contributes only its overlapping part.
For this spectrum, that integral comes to 20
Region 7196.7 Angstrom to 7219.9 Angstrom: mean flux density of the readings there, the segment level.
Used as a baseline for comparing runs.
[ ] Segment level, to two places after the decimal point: 5.14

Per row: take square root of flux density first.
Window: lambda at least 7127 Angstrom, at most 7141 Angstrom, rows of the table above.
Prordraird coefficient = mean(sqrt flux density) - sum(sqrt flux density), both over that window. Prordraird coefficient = -6.67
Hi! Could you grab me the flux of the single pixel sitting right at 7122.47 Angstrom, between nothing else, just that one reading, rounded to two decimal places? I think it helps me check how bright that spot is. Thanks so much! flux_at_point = 5.06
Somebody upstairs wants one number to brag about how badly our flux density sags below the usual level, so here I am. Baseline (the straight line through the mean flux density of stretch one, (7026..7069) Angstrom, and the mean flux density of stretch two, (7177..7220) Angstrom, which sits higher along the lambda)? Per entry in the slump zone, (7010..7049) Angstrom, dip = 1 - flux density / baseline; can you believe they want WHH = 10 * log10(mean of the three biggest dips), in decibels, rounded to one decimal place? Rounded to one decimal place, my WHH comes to -10.2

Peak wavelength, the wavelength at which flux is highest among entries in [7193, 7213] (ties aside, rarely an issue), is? 7201.63 Angstrom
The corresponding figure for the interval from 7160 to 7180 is 7168.54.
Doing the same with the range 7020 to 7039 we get 7037.70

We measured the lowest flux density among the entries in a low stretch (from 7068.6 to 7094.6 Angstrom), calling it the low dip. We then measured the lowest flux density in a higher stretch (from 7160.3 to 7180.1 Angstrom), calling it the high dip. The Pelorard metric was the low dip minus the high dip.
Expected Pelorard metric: 0.3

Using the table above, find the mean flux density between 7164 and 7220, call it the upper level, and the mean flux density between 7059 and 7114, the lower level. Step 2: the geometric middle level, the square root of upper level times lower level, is 5.31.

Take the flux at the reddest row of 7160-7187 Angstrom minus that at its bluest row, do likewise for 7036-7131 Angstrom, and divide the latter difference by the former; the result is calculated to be -3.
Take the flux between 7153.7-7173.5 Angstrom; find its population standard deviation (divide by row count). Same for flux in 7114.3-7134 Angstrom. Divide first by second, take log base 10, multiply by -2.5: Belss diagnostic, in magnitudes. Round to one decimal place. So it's -0.7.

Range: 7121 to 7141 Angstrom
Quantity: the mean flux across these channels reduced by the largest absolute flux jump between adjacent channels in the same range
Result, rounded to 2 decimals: 4.55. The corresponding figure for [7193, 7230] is 4.61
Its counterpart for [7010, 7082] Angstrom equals 4.42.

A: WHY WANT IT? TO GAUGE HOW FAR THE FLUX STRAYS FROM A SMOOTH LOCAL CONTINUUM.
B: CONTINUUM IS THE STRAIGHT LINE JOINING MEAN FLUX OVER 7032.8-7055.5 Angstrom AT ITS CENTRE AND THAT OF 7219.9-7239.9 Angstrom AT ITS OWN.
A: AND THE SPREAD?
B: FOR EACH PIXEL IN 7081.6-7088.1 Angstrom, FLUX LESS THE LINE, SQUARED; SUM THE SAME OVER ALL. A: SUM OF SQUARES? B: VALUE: 0.12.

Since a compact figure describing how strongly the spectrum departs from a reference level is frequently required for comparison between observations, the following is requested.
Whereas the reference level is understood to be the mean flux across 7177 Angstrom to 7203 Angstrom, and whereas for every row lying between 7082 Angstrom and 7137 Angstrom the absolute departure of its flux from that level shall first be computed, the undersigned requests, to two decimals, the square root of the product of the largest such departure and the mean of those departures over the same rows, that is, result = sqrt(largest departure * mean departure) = 0.34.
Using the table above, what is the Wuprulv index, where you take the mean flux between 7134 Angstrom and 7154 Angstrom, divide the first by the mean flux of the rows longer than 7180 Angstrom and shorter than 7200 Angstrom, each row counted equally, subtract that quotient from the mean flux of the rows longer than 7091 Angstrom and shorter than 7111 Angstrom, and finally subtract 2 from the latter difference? 2.40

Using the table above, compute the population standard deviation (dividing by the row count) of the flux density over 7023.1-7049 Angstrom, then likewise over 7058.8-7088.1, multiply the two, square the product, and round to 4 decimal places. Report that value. 0.0257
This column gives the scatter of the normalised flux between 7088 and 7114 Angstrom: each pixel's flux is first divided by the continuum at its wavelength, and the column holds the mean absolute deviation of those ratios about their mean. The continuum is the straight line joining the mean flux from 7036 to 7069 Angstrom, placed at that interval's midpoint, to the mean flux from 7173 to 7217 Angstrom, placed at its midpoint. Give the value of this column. 0.033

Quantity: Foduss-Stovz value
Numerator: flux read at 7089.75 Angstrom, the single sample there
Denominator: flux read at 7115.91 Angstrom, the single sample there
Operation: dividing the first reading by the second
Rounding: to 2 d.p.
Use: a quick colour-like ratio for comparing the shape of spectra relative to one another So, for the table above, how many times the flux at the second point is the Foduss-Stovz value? 1.04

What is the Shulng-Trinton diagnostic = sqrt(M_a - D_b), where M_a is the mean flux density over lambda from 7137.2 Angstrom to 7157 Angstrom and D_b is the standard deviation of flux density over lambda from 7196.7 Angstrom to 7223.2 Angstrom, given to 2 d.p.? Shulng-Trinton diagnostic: 2.19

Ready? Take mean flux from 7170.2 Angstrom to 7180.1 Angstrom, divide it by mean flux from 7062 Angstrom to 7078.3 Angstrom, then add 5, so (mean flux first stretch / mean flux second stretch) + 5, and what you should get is 5.942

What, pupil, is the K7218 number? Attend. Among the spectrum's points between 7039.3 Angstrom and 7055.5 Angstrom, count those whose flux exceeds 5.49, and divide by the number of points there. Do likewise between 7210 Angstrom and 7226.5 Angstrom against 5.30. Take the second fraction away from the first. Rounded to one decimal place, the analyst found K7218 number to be 0.0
